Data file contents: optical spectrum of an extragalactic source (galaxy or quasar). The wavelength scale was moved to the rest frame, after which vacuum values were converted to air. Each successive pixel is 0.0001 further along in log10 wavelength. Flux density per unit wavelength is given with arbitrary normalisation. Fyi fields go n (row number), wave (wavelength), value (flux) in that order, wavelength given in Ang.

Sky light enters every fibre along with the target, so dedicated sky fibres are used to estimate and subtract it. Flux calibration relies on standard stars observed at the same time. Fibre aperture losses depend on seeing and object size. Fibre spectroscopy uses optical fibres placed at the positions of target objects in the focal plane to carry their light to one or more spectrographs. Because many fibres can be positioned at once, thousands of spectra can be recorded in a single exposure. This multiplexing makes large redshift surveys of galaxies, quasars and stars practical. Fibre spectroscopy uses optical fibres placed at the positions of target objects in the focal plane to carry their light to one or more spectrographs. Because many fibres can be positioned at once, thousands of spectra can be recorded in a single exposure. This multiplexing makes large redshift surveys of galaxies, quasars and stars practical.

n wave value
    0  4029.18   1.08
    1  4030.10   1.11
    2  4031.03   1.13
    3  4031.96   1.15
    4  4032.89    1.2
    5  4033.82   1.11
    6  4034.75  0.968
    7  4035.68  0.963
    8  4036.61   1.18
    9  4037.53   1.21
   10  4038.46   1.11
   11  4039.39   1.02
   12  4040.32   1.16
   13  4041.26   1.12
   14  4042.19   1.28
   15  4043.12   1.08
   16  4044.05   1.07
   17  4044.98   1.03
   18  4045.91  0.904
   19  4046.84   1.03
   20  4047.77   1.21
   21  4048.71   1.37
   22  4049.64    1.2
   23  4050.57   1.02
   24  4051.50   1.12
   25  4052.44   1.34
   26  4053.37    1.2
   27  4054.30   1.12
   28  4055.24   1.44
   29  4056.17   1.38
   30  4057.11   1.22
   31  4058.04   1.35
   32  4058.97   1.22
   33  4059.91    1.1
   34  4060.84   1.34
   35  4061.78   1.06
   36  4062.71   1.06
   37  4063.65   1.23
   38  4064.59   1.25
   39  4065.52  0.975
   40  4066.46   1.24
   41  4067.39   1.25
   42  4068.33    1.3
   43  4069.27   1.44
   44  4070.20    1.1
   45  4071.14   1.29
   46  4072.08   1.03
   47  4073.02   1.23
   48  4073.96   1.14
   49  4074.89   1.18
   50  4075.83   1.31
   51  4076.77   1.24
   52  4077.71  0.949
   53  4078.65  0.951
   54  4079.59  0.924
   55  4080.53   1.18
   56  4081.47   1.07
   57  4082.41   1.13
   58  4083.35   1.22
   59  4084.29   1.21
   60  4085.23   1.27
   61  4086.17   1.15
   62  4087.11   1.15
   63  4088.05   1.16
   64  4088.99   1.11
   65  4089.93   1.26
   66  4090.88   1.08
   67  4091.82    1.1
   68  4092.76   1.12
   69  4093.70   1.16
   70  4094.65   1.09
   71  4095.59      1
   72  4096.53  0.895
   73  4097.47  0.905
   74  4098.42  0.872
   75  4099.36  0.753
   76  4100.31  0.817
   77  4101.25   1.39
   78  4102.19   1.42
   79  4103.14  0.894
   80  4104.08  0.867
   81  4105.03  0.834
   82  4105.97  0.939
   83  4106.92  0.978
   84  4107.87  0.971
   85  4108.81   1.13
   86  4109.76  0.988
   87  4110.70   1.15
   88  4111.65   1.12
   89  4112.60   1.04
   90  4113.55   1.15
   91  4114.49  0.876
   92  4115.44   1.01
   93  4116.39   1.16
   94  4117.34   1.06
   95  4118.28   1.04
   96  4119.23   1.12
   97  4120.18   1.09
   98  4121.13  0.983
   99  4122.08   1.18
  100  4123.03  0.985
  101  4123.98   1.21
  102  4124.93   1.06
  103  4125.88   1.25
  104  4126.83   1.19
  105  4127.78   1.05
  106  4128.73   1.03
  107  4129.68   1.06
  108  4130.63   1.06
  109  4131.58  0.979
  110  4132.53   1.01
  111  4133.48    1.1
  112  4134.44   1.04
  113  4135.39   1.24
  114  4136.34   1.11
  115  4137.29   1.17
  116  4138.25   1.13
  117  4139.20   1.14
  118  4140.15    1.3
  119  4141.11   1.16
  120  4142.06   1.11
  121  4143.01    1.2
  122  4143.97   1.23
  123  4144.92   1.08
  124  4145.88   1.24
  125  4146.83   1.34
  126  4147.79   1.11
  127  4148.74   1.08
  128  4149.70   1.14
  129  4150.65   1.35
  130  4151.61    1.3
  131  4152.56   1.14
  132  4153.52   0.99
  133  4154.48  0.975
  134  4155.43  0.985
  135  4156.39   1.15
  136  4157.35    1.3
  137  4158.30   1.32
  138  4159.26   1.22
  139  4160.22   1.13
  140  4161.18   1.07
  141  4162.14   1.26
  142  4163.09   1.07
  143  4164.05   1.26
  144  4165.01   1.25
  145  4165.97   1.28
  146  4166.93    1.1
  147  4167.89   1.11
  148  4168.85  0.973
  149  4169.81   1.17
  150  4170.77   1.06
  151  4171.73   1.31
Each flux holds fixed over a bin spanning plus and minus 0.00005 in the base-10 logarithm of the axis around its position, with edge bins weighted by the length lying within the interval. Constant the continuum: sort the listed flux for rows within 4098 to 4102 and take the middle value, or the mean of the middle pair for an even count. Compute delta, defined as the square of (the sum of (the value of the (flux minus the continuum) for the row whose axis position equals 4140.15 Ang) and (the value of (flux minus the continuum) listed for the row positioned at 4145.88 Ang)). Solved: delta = 0.72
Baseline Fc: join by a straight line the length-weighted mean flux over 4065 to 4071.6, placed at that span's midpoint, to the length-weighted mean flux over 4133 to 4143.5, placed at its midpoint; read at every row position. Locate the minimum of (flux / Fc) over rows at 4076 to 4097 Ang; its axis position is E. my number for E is 4096.53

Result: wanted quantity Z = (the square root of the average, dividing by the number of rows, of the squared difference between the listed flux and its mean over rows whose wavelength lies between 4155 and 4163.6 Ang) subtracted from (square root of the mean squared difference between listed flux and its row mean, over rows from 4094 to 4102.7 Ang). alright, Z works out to 0.12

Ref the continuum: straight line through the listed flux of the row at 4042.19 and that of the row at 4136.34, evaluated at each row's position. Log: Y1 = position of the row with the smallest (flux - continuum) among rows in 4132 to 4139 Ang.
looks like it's 4132.53 Ang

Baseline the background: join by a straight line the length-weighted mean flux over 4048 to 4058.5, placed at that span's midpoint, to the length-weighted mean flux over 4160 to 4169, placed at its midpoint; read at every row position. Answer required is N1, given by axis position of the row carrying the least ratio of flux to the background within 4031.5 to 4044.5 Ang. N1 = 4035.68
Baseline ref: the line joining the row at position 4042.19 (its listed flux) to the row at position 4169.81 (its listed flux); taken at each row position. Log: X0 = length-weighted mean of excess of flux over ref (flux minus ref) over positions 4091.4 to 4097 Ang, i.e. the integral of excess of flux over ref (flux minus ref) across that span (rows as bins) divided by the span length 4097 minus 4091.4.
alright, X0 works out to -0.175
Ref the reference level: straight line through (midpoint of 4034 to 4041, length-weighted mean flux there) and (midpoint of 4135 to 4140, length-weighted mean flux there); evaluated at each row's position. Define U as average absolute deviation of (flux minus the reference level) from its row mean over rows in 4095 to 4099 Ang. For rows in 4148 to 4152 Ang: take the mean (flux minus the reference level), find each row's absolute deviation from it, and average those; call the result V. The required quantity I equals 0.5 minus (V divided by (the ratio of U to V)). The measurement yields 0.226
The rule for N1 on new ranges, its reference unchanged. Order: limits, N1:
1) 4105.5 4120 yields 4114.49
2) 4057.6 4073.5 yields 4065.52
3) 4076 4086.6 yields 4079.59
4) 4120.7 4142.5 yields 4121.13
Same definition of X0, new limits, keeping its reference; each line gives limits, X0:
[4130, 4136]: -0.130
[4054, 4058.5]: 0.041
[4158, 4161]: 0.023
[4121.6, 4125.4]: -0.101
